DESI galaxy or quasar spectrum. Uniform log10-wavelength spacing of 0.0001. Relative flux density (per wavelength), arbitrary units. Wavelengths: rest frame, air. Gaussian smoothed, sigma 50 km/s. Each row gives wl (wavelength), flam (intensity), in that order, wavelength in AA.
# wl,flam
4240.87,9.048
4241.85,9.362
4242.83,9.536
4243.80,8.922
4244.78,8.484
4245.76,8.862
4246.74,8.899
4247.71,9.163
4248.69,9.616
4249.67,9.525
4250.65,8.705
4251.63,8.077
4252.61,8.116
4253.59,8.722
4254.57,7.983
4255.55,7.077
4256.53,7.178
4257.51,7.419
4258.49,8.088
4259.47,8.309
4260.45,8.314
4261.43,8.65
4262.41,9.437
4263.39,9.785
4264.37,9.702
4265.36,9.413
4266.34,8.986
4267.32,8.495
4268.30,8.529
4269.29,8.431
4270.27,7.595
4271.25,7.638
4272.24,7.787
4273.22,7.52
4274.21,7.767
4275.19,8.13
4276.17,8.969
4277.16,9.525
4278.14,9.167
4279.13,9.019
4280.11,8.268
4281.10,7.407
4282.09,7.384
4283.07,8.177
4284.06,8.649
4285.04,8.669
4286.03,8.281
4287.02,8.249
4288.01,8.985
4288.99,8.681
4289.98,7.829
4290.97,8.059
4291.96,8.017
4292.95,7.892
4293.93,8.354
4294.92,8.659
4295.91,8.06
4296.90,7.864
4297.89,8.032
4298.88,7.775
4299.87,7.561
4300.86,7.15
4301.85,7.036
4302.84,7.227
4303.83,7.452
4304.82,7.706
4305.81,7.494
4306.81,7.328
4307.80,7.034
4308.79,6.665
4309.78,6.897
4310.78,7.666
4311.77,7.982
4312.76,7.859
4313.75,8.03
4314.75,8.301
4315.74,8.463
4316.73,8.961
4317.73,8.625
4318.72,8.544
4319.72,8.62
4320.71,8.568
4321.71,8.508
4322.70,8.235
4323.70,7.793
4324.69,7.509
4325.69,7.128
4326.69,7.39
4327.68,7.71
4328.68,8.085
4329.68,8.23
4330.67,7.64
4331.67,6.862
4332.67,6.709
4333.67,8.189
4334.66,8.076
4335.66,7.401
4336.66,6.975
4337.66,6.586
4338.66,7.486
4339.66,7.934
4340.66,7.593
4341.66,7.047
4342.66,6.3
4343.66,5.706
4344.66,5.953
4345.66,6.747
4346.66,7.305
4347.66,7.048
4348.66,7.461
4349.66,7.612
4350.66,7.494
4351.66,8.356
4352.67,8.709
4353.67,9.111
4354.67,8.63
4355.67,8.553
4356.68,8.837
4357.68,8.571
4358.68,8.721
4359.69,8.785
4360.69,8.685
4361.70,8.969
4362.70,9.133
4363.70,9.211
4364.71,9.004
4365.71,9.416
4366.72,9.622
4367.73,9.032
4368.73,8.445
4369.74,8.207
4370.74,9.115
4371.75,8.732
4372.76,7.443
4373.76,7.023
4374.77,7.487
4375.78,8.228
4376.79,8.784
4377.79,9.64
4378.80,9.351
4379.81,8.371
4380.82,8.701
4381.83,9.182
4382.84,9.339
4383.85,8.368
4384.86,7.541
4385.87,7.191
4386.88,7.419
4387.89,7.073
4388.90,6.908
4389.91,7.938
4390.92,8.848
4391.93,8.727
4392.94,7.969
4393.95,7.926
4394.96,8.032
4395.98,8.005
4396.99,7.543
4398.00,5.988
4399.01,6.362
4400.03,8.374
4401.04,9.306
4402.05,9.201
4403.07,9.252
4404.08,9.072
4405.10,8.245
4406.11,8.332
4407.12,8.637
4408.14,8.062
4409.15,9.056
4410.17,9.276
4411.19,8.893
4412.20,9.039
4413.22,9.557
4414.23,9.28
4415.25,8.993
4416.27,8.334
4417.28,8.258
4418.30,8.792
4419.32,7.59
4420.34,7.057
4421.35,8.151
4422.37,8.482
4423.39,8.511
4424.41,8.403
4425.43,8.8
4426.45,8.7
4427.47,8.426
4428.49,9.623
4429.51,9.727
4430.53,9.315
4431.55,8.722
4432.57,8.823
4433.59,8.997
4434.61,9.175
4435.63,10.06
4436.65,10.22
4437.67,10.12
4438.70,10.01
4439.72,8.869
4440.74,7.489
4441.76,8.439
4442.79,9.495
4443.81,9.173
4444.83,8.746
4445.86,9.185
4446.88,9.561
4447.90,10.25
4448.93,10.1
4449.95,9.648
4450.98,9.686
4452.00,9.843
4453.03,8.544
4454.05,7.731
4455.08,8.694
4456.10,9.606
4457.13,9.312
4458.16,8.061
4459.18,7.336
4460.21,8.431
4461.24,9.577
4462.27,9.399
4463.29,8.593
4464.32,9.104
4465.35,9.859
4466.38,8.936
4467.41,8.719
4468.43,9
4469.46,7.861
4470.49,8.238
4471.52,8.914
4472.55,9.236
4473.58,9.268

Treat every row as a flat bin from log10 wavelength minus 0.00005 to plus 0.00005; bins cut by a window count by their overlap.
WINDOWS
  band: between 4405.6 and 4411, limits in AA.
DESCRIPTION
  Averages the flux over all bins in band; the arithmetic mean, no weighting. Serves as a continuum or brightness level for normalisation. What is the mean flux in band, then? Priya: 8.7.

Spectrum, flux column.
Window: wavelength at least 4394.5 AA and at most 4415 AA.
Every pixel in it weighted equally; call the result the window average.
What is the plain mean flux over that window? 8.5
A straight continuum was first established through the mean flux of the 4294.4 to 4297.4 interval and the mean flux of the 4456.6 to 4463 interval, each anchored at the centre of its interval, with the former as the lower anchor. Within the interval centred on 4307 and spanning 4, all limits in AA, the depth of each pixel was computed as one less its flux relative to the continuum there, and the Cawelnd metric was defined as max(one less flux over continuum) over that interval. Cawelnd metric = 0.190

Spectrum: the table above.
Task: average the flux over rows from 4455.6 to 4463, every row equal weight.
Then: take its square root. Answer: 2.97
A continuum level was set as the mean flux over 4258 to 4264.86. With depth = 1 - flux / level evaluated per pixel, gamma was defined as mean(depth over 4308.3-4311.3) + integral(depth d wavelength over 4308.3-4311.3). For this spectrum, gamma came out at 0.8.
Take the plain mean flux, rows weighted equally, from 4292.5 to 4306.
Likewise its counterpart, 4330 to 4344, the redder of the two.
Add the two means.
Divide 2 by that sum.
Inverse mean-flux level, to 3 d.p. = 0.134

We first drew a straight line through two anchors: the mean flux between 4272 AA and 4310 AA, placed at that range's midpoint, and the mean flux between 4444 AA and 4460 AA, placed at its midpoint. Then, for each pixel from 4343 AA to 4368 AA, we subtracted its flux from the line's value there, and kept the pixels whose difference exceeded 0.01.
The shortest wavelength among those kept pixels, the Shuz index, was 4343.66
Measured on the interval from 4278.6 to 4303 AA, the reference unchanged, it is 4281.10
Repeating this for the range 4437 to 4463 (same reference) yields 4439.72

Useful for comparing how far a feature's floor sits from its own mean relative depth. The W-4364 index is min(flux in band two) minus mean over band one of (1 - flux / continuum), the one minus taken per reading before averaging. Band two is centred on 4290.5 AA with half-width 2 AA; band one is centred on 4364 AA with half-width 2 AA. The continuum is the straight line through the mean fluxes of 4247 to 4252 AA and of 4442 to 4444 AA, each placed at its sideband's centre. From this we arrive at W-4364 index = 7.8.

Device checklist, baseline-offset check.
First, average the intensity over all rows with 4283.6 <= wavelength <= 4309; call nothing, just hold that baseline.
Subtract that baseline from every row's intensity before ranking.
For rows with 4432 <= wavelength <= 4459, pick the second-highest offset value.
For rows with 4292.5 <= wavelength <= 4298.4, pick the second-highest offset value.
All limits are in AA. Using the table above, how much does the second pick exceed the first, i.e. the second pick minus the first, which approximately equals -1.9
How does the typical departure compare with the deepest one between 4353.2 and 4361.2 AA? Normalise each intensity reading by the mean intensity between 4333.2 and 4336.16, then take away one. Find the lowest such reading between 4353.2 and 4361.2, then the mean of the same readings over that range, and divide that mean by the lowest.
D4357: 1.3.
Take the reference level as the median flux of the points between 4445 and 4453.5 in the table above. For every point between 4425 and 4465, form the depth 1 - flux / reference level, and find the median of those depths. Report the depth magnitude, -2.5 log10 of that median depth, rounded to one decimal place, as 3.2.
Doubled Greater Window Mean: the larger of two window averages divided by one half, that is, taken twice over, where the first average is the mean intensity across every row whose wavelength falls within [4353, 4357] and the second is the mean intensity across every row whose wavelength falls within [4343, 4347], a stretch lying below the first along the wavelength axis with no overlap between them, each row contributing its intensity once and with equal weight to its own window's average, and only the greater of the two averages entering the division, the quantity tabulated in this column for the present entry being 17.6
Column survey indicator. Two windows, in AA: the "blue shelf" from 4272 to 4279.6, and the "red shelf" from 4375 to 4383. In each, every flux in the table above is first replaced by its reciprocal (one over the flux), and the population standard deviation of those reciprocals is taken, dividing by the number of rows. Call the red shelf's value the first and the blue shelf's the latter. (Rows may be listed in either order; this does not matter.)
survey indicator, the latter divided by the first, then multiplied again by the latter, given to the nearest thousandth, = 0.017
